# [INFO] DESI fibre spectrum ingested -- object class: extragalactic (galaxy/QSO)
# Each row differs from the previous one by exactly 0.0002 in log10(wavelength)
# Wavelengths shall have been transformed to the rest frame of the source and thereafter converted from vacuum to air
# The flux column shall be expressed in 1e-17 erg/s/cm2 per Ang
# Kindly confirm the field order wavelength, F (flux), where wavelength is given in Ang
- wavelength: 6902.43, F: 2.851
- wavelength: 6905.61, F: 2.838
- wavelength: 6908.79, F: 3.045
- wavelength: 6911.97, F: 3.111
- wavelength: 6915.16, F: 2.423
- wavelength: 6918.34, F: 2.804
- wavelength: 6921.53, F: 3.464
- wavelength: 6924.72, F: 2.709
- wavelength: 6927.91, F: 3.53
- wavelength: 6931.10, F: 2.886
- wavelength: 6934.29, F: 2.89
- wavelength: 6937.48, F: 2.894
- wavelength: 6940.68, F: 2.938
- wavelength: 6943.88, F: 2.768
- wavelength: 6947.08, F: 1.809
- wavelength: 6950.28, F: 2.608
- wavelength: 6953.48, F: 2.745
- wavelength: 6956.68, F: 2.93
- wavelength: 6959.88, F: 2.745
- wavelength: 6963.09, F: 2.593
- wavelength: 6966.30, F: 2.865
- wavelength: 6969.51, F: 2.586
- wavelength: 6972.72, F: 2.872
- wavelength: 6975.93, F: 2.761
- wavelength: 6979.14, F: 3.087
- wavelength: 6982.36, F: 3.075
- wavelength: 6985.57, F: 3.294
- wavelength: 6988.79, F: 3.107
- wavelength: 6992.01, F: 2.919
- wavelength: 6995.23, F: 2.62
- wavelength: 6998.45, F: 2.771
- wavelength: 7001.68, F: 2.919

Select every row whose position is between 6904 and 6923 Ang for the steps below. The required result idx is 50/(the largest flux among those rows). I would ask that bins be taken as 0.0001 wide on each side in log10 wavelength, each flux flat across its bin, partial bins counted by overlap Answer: 14.4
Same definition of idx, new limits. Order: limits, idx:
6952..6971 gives 17.1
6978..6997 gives 15.2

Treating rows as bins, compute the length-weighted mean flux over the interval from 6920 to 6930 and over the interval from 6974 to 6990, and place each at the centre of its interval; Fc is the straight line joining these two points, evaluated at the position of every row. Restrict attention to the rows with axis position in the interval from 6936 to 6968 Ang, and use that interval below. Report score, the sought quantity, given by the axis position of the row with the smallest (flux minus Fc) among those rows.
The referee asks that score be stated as 6947.08 Ang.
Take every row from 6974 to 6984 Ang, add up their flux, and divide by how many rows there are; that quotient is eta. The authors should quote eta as 3.0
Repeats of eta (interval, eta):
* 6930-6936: 2.9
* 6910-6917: 2.8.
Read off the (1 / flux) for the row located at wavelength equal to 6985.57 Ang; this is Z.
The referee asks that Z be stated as 0.30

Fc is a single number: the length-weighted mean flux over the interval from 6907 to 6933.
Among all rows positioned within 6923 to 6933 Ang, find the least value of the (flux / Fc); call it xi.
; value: 0.90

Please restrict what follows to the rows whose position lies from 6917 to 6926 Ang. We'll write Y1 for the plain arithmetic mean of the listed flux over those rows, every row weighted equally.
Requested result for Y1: 3.0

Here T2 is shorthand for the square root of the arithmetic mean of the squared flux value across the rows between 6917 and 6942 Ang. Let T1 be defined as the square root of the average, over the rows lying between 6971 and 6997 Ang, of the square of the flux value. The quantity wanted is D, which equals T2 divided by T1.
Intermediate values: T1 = 2.97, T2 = 3.03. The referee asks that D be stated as 1.02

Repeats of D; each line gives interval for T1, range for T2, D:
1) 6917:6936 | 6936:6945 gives 0.94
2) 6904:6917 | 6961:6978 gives 0.96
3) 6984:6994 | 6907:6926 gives 0.95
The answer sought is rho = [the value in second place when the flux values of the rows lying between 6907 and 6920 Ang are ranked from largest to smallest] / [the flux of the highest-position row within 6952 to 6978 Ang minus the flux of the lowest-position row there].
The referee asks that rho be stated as 190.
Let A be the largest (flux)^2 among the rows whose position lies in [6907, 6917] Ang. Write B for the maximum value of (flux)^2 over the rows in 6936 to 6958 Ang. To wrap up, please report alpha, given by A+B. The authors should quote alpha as 18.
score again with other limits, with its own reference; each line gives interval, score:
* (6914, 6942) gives 6915.16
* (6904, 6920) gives 6915.16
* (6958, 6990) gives 6963.09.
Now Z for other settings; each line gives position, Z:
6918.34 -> 0.36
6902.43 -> 0.35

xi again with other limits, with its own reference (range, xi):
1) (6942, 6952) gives 0.60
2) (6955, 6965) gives 0.87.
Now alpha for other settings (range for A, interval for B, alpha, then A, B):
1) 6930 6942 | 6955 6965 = 17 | 8.6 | 8.6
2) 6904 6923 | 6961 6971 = 20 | 12.0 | 8.2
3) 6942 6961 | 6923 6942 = 21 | 8.6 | 12.5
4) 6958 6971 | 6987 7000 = 18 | 8.2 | 9.7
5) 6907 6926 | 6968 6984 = 22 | 12.0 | 9.5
